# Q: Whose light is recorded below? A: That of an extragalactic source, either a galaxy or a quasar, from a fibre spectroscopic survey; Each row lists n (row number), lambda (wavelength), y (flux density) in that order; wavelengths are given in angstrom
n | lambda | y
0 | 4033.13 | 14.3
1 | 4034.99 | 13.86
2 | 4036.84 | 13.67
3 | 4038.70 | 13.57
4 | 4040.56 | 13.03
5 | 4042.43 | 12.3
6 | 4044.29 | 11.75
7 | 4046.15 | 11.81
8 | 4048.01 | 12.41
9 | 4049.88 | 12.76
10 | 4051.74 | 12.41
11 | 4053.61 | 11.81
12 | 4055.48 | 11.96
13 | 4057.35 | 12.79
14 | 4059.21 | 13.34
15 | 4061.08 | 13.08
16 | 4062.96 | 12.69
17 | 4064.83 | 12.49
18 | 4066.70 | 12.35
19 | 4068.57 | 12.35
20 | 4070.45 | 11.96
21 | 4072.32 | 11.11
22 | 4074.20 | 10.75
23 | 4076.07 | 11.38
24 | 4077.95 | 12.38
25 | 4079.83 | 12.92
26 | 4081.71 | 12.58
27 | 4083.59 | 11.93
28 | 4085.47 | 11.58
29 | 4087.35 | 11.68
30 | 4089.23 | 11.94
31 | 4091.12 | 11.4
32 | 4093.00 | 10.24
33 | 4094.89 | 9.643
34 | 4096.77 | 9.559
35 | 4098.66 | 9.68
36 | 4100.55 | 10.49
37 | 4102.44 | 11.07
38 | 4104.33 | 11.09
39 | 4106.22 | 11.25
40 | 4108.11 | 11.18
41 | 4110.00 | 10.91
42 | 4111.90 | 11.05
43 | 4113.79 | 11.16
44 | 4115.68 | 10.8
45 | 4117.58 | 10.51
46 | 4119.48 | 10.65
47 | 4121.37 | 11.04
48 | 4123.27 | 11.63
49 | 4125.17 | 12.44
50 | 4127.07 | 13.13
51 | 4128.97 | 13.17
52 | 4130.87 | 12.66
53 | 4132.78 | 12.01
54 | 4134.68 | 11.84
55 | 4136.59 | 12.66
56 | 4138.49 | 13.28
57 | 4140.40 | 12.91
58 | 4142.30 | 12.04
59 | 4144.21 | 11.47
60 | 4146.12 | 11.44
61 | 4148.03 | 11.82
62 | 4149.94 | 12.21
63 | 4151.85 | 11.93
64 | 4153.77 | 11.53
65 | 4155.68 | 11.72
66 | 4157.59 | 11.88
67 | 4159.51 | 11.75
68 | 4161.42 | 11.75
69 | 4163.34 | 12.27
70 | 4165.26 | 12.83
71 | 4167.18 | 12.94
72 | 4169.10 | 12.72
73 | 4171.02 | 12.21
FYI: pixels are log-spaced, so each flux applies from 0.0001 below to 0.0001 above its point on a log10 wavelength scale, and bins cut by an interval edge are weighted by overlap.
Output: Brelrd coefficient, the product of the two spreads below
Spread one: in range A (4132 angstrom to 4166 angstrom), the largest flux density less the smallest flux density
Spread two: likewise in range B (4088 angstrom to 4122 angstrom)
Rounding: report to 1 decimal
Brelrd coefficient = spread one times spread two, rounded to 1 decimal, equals 4.4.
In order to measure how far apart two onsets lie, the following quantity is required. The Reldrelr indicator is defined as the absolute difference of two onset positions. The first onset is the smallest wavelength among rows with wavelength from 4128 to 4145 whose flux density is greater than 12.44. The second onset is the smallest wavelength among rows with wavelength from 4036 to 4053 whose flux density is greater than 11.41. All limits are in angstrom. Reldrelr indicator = 92.1 angstrom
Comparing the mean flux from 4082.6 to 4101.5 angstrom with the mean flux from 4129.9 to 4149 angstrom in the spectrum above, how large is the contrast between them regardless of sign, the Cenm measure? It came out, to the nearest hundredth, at 1.40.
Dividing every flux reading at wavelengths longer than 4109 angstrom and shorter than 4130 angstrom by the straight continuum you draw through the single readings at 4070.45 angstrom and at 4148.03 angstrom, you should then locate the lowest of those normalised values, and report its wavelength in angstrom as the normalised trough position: 4117.58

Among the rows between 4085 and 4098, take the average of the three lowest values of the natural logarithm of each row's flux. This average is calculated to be 2.28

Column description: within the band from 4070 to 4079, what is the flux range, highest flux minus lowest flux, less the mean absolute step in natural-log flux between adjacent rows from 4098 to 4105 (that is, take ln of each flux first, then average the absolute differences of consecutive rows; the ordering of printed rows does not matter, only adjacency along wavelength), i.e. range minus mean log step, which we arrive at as 1.58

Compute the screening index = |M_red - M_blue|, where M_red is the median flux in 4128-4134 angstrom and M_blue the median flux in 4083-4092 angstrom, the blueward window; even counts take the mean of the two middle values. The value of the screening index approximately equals 1.0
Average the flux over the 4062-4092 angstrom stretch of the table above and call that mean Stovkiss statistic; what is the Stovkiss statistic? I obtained 12.0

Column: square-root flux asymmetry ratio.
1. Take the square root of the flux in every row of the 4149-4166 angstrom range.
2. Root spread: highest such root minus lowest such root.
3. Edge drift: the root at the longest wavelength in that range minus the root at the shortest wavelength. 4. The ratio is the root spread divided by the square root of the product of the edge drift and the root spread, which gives 1.5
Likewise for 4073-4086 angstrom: 1.6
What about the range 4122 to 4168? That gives 1.2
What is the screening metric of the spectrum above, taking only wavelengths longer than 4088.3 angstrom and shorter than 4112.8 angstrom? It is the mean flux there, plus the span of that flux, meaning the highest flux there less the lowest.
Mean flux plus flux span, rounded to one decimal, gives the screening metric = 13.1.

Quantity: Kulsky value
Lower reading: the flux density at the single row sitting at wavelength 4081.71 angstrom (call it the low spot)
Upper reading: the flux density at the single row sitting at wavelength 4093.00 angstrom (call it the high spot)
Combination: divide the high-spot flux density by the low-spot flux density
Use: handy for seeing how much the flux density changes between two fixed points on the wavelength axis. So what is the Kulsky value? 0.81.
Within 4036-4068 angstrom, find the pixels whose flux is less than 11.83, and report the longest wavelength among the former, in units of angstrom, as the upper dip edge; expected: 4053.61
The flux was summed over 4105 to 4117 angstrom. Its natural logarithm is 4.19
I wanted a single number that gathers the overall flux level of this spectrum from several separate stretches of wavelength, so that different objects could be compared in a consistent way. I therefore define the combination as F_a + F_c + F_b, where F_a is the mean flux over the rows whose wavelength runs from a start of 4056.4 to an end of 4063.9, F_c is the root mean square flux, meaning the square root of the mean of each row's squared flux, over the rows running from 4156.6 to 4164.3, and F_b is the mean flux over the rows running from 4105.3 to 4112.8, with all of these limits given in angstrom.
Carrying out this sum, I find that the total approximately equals 36.0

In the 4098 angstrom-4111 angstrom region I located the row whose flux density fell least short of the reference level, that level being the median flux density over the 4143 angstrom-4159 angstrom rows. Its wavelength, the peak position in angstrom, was 4106.22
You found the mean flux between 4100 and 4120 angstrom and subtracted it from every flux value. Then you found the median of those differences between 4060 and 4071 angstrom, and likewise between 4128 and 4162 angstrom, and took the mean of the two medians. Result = 1.2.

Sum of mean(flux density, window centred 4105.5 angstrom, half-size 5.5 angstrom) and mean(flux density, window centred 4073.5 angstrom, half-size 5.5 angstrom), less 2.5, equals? 20.2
